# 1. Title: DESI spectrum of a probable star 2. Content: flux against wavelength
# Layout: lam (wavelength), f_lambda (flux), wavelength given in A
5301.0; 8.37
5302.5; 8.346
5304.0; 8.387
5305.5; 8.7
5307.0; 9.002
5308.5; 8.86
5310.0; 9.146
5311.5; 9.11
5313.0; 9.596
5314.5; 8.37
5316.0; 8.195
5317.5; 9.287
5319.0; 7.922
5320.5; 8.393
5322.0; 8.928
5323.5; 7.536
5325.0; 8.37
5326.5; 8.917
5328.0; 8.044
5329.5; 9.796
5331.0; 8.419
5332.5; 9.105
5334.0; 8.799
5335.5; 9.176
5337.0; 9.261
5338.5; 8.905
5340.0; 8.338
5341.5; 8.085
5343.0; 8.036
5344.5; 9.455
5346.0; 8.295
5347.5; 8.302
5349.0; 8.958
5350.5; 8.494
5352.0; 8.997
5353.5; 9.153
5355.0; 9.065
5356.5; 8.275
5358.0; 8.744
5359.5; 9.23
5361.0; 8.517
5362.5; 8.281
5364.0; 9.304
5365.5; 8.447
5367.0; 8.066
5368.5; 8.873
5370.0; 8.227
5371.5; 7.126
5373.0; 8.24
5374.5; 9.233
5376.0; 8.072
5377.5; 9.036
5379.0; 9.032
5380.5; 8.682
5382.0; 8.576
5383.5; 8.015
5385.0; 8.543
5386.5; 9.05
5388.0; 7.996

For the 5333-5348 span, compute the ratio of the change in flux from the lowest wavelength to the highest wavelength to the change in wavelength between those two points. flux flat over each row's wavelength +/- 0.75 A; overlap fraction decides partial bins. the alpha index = -0.04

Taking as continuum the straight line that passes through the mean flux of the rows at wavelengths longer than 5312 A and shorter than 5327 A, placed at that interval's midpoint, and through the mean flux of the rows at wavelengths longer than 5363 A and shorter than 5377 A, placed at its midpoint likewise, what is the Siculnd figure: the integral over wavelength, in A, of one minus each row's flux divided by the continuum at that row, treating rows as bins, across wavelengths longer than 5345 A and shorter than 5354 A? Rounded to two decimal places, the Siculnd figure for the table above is -0.26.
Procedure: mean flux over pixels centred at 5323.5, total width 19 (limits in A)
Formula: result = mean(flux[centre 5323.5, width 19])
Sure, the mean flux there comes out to 8.56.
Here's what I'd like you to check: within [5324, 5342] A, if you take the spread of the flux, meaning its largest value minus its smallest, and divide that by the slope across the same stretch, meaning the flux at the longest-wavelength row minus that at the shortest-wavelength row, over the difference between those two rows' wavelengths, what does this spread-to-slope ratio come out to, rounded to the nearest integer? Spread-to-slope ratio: -101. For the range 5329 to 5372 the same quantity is -42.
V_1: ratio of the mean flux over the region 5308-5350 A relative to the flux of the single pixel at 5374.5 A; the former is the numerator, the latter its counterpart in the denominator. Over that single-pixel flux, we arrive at 0.94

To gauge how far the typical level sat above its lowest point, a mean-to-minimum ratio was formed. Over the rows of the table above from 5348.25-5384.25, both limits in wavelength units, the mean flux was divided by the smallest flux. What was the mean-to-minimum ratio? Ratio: 1.21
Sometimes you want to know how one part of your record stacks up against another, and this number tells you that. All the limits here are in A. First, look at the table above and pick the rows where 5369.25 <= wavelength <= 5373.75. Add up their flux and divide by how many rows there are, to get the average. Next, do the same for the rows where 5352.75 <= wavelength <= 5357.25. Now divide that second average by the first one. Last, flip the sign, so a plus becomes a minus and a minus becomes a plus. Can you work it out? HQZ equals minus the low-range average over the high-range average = -1.12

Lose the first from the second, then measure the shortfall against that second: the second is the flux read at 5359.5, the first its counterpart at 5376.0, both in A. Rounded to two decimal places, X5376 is 0.13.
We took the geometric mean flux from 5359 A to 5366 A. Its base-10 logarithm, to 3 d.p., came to 0.942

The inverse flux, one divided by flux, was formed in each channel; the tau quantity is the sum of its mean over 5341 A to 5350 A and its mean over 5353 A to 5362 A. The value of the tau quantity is 0.231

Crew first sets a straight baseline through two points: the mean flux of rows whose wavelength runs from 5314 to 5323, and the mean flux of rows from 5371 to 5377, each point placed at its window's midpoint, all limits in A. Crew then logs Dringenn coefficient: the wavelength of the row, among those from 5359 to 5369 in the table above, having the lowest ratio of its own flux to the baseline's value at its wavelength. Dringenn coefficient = 5367.0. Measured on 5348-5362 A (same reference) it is 5356.5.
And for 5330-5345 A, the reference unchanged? 5343.0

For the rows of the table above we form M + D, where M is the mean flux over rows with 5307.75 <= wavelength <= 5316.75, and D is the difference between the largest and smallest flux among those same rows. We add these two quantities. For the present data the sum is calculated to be 10.3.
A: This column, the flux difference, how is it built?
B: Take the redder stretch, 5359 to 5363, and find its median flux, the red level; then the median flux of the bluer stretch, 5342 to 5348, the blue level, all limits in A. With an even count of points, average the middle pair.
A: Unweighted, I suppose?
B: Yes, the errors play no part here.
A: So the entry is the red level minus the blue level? 0.22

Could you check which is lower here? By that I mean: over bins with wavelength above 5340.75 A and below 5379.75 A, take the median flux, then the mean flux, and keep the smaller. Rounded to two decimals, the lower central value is 8.51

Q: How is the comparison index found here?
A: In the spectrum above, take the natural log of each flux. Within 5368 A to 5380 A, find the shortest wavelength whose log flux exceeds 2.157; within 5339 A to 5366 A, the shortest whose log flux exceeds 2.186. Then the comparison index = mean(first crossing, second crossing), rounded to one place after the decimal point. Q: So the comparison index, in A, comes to 5356.5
